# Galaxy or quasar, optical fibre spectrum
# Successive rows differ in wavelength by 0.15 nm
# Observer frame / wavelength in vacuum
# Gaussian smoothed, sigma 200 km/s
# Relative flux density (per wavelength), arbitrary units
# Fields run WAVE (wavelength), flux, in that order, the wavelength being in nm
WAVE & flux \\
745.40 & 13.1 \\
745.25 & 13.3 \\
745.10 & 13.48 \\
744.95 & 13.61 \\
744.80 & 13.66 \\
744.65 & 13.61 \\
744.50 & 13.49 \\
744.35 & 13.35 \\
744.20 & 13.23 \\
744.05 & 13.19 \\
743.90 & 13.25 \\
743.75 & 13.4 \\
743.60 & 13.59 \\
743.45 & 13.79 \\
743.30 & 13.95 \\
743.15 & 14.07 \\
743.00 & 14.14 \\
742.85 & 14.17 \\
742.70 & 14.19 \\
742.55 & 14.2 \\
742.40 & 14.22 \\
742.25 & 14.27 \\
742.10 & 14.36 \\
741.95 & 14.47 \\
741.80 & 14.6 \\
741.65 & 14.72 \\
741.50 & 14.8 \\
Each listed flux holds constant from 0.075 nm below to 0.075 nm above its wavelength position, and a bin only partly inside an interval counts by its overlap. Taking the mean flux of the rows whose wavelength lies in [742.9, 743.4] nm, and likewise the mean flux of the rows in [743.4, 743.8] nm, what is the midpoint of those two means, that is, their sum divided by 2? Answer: 13.8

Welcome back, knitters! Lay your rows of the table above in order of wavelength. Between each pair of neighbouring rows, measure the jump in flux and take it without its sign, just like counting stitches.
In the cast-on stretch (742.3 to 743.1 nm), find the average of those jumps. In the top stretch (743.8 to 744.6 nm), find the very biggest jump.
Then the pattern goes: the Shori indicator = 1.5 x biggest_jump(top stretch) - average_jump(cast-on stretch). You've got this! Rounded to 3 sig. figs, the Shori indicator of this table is 0.190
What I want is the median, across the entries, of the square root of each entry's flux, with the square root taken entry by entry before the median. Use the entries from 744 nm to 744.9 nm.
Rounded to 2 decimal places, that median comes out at 3.66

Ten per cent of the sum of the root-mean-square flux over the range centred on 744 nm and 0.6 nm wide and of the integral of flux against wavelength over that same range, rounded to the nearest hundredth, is 2.12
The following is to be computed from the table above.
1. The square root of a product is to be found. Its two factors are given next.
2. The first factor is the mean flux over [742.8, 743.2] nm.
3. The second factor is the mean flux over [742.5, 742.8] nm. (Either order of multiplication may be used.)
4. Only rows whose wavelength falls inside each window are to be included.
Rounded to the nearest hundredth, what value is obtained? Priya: 14.16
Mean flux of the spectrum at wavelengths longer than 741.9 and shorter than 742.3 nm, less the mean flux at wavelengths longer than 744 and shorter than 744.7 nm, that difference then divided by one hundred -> 0.0099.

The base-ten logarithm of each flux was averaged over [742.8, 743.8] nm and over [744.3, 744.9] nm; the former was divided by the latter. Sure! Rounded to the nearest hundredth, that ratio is 1.01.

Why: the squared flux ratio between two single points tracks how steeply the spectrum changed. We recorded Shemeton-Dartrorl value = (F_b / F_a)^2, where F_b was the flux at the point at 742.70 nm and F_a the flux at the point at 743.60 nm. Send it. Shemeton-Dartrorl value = 1.09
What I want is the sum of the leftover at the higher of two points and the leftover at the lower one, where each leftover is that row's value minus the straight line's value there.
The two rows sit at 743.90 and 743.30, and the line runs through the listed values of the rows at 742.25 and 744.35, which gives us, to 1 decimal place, -0.2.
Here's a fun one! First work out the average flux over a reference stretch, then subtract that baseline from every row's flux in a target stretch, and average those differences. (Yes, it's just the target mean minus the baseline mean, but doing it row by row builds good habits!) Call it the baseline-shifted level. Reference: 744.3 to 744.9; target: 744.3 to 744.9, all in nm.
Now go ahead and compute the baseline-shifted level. 0.00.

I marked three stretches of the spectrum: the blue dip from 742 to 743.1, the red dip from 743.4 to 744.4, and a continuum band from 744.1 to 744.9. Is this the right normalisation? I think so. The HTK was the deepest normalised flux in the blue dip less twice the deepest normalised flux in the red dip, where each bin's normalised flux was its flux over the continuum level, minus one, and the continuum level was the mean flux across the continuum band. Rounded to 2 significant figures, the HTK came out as 0.091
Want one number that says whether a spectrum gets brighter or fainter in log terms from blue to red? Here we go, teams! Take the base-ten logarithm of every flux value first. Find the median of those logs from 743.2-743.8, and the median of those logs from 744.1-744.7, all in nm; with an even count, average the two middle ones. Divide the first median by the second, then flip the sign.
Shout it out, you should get -1.01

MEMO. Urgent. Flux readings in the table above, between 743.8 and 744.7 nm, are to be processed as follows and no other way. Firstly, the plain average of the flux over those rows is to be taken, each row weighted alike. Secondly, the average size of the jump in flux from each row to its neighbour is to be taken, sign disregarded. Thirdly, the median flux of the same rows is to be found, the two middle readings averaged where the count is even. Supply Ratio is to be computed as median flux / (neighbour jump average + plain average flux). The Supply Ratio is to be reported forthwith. 0.989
